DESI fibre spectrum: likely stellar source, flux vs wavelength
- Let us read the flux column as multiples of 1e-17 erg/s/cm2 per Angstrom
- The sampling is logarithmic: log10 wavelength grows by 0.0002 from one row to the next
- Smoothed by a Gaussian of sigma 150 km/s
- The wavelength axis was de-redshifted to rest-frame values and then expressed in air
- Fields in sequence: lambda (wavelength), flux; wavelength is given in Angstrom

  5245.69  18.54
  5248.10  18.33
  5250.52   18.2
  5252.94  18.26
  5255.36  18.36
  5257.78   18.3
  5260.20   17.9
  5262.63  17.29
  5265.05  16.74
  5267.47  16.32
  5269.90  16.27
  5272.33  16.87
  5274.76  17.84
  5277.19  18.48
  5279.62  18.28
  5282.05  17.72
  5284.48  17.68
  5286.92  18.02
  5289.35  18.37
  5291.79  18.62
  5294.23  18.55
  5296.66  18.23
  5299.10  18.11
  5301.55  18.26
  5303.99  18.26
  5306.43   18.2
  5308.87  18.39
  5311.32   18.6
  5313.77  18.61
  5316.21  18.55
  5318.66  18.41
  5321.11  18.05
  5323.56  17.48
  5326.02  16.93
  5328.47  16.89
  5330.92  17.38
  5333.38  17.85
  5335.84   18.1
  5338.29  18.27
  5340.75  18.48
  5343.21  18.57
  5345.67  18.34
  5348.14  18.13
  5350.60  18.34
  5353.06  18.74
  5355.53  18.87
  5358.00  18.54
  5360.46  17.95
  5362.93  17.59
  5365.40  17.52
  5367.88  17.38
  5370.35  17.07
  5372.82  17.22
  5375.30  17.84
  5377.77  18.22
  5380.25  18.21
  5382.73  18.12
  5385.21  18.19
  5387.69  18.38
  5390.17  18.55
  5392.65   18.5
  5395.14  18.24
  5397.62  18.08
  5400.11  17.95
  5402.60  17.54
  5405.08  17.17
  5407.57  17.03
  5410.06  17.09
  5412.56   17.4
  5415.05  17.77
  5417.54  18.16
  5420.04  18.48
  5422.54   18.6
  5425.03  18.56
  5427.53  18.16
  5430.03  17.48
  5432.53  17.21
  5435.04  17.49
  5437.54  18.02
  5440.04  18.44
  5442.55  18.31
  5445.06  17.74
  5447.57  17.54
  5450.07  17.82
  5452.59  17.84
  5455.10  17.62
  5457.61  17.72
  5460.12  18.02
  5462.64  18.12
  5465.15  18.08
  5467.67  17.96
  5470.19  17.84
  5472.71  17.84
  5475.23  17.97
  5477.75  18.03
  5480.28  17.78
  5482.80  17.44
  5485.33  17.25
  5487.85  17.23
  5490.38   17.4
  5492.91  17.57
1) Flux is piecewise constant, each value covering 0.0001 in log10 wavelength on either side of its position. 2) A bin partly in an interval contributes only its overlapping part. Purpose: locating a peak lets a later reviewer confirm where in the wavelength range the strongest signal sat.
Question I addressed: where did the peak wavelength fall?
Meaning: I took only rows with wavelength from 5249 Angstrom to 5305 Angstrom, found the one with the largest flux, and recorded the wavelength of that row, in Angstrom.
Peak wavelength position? 5291.79 Angstrom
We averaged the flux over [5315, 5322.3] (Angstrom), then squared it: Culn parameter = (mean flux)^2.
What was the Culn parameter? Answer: 336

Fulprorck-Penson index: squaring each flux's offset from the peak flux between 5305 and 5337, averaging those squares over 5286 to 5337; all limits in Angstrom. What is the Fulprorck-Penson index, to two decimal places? 0.53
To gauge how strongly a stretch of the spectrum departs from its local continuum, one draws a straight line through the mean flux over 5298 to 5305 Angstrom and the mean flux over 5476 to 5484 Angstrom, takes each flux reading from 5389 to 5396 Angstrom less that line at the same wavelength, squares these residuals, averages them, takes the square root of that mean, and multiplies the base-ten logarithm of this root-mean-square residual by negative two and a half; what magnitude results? 0.81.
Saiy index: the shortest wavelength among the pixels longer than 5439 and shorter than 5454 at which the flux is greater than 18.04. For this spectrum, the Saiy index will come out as 5440.04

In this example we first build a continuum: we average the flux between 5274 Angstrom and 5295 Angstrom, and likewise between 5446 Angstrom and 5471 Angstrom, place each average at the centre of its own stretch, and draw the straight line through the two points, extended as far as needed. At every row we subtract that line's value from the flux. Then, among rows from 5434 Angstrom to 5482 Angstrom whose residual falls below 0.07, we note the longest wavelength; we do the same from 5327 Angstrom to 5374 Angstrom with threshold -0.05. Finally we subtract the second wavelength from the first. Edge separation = 107.5 Angstrom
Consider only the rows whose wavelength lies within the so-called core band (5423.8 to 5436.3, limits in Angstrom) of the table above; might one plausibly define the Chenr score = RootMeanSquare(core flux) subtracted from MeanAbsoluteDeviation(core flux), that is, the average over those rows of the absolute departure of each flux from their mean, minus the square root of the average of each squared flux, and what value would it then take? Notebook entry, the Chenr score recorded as -17.3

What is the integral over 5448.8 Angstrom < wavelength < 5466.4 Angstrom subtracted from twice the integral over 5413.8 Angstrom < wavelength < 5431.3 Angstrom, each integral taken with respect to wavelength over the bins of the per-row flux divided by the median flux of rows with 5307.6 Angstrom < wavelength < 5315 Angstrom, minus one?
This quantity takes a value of -0.13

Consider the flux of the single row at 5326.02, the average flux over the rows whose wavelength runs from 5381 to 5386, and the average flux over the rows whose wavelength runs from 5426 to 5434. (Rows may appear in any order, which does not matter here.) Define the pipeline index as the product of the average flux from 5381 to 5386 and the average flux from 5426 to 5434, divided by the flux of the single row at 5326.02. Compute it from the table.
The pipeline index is 18.9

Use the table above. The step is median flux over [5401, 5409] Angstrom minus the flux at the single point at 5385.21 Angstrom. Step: -1.0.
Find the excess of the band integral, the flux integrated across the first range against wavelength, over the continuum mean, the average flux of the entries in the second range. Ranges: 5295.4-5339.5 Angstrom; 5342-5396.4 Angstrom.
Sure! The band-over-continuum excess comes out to 777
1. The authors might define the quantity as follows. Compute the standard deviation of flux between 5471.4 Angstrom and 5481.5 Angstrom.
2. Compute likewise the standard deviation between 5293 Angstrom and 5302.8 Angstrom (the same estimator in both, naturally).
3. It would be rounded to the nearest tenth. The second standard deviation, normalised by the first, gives 1.6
